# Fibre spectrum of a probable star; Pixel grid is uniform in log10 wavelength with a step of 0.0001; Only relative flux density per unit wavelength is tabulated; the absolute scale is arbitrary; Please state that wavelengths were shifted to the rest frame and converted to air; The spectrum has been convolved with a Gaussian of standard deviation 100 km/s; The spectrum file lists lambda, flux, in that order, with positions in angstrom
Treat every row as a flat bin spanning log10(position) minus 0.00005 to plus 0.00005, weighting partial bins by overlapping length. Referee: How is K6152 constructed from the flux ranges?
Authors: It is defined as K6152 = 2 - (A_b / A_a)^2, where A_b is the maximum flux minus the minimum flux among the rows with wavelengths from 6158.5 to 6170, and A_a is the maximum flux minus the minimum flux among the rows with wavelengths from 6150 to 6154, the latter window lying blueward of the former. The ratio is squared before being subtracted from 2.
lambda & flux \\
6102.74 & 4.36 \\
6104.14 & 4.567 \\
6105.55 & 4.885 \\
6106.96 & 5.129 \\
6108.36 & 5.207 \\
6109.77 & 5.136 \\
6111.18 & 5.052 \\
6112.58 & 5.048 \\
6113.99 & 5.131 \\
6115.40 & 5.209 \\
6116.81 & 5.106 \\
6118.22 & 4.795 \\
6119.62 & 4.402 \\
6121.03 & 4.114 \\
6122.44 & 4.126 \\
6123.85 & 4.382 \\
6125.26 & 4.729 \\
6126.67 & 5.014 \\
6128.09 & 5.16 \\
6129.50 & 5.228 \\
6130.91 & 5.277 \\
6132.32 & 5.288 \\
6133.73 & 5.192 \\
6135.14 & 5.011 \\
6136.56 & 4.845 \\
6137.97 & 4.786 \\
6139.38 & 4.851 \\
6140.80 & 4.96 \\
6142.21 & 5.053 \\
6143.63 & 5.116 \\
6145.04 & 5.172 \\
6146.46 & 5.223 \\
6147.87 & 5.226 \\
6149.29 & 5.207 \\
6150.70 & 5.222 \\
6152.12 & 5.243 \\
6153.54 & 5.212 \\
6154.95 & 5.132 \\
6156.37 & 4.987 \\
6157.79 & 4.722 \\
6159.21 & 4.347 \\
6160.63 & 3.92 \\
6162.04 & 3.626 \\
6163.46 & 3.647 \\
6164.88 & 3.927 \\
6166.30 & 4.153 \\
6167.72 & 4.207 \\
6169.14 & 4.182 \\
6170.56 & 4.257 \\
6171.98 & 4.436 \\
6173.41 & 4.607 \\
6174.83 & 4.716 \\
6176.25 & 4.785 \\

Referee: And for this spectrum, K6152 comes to -539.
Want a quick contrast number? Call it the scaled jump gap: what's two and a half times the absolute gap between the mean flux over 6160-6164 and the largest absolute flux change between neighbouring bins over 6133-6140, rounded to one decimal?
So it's 8.9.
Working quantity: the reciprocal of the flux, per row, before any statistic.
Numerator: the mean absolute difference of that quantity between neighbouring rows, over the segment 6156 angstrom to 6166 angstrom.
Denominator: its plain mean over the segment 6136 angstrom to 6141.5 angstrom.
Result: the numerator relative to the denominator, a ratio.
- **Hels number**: 0.0781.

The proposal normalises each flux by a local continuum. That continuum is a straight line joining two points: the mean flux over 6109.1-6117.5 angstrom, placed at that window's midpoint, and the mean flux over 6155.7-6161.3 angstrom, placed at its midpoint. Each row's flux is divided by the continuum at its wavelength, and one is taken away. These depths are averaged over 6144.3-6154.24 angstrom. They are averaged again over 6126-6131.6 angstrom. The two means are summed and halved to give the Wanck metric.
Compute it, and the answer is 0.09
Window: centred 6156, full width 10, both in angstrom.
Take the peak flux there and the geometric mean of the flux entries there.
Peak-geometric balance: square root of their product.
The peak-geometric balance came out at 5.00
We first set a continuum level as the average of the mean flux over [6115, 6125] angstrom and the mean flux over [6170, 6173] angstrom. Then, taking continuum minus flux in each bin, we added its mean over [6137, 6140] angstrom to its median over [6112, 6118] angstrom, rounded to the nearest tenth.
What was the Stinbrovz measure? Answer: -1.0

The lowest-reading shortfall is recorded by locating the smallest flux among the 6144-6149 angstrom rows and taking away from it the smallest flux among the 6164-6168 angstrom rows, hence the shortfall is 1.2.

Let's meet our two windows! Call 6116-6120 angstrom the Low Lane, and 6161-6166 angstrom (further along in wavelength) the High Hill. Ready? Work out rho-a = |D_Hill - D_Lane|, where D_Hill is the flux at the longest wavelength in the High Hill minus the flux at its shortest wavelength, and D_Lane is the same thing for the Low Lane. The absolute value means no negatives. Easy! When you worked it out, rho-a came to 1.0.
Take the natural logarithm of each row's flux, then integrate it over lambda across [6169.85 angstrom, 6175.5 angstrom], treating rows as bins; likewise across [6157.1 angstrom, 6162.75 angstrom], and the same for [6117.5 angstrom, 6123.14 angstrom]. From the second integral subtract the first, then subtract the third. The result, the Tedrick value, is -8.8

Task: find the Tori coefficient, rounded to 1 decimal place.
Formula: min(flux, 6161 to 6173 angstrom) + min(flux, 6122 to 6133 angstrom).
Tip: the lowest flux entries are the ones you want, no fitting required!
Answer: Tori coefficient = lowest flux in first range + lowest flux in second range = 7.8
